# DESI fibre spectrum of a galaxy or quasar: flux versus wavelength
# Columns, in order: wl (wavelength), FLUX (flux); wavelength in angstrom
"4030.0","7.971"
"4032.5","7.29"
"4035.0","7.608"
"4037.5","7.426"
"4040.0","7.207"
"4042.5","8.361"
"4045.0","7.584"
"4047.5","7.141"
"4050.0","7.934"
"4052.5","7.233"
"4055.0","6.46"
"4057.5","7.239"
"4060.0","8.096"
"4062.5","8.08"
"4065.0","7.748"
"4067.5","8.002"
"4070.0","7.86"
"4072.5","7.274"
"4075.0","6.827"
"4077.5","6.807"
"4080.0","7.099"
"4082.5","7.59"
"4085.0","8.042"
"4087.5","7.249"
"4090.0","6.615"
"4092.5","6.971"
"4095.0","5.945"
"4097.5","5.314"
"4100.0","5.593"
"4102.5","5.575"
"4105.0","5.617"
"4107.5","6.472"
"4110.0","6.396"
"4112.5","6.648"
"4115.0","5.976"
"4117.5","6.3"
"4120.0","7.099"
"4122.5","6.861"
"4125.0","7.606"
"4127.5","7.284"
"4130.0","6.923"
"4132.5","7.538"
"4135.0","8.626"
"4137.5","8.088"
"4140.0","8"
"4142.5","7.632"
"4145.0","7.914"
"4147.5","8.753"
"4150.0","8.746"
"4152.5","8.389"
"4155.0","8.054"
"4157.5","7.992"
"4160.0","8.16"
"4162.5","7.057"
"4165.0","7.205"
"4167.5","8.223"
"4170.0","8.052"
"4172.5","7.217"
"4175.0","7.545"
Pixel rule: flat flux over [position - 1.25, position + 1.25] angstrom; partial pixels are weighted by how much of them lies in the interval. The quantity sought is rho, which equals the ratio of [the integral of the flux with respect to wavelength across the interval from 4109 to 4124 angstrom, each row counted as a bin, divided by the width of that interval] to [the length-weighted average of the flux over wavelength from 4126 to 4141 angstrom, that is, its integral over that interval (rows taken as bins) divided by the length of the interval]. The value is 0.85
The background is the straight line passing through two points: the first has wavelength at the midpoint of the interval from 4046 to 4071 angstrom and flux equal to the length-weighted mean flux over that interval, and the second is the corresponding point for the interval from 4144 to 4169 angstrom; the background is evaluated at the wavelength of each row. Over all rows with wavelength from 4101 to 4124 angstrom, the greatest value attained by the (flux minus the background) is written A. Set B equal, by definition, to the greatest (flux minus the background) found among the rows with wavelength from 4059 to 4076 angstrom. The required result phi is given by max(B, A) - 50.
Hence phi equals -49.5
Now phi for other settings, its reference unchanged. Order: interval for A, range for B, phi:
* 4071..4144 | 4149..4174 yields -49.3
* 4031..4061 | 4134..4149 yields -49.1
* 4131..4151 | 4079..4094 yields -49.3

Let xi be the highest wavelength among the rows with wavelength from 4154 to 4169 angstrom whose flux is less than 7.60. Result 4165.0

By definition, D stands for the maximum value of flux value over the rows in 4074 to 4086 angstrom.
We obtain 8.042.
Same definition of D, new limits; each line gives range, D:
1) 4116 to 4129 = 7.606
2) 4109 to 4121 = 7.099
